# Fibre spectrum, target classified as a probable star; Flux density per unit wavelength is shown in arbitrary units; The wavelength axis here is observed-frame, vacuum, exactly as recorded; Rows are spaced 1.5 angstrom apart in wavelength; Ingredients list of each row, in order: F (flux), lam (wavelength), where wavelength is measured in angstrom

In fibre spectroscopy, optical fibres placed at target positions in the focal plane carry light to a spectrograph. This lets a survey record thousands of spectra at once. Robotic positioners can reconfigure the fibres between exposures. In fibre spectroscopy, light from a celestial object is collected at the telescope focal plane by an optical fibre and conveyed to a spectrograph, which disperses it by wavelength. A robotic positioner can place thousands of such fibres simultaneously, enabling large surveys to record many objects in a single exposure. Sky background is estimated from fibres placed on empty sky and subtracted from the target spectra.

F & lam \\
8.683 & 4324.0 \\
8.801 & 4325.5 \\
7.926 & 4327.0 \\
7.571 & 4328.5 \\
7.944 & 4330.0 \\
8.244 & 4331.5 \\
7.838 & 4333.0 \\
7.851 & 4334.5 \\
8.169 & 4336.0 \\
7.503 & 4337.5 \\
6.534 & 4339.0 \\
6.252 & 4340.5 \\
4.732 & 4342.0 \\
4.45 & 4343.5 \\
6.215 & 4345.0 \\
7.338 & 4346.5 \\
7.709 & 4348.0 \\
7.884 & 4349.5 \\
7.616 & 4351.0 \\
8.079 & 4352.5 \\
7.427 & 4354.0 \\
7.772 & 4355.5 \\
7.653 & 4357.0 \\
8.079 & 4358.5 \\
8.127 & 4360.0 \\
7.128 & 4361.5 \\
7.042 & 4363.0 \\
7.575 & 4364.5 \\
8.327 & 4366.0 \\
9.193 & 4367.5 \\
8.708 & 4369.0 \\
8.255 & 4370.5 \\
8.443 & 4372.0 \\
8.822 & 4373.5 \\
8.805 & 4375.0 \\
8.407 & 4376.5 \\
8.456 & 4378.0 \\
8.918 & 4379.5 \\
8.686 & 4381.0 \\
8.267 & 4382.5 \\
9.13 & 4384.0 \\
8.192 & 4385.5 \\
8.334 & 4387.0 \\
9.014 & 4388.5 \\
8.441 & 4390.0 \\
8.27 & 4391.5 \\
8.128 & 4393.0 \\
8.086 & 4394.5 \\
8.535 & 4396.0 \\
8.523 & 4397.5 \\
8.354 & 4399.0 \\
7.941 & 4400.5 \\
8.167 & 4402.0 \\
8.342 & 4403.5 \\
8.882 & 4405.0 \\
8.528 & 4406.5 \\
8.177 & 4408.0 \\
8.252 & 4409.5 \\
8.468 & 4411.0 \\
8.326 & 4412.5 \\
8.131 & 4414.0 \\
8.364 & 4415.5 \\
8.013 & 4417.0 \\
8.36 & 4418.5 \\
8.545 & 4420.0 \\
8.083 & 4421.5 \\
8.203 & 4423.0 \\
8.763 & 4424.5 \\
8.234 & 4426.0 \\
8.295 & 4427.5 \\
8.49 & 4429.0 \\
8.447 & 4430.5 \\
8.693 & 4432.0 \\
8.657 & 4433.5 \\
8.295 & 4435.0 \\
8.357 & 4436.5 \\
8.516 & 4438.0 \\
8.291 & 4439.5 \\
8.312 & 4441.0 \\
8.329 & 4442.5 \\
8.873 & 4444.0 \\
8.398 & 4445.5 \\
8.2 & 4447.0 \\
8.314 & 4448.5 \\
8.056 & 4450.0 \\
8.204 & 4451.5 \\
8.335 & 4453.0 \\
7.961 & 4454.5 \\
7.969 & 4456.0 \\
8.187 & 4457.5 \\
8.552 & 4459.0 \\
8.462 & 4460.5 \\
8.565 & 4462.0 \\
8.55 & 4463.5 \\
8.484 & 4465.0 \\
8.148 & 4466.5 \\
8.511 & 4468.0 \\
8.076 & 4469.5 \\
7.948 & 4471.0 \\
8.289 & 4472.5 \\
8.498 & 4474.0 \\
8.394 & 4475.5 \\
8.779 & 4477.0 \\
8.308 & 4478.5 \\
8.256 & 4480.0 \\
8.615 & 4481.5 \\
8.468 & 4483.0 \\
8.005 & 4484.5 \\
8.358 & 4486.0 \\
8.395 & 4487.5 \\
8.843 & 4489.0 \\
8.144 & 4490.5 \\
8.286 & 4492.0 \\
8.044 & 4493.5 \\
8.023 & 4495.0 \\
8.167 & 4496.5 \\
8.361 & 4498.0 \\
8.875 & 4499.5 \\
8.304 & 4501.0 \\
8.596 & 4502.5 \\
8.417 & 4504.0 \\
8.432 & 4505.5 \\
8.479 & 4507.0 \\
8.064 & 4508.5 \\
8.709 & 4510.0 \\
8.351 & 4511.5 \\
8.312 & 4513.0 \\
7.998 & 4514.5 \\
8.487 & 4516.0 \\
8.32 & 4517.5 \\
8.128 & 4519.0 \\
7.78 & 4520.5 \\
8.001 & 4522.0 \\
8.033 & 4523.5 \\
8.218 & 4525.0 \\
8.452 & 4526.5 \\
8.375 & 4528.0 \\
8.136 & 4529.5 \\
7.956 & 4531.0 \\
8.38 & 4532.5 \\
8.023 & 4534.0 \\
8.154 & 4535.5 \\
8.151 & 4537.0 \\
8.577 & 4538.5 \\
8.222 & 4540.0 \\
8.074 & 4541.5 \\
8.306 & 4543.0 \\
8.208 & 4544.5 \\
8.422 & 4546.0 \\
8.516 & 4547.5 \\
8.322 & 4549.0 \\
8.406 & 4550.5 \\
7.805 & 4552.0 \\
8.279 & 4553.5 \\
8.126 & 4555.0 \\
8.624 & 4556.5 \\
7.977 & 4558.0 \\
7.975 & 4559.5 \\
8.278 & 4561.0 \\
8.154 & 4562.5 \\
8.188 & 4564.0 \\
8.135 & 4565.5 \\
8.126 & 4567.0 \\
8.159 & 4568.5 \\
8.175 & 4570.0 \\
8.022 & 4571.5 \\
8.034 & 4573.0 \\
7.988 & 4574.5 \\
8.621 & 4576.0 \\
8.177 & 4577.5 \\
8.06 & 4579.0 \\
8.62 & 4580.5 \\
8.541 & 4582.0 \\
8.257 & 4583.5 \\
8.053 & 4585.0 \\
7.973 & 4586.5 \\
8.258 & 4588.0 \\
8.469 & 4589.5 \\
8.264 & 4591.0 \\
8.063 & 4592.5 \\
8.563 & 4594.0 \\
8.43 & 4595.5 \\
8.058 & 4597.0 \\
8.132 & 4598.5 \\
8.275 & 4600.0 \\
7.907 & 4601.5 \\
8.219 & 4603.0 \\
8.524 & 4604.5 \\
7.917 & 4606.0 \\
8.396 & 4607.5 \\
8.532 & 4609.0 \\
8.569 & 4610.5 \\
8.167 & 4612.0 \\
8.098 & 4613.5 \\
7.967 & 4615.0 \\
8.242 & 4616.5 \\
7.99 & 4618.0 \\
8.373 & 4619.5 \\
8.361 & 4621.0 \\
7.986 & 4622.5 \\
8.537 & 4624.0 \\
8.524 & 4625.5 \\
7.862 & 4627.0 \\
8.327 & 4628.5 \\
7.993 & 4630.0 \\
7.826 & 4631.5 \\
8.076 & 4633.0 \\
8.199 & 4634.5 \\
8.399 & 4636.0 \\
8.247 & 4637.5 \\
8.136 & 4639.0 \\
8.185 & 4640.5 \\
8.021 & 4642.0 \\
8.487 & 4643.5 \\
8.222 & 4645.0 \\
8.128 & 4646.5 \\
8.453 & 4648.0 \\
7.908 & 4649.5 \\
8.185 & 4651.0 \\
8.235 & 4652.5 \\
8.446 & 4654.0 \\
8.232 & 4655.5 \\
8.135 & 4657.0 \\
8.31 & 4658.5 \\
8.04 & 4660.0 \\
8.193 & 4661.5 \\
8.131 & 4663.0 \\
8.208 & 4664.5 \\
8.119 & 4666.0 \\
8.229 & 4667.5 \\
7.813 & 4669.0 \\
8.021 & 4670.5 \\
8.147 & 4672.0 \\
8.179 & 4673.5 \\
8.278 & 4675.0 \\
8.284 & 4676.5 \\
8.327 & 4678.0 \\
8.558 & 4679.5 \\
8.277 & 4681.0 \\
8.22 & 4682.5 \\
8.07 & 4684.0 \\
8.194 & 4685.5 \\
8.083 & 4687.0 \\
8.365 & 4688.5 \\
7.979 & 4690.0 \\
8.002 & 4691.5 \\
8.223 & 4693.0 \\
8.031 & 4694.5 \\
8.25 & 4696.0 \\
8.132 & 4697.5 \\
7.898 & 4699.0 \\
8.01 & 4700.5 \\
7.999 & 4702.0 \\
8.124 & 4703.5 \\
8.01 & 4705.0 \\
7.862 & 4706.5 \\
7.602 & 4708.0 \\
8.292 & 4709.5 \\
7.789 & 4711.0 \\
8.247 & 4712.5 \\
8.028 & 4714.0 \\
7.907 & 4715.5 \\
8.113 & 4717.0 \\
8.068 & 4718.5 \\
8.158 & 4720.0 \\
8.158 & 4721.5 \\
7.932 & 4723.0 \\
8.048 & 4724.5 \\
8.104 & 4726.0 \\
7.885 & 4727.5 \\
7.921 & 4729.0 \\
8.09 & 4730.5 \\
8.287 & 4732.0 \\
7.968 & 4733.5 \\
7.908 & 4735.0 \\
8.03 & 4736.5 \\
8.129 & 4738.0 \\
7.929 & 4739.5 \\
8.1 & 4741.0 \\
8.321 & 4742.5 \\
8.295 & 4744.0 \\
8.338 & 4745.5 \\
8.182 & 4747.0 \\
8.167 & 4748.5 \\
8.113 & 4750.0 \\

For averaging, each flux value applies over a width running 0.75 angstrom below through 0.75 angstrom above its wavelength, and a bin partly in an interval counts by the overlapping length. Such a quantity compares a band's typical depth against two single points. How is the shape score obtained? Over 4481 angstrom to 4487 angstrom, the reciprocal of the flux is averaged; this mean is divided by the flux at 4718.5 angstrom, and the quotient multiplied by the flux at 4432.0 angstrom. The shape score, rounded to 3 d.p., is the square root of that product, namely 0.359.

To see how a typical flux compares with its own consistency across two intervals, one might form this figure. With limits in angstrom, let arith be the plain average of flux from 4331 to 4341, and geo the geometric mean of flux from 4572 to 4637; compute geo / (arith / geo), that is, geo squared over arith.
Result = 9.0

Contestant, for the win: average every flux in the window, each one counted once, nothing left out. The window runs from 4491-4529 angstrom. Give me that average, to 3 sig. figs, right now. 8.29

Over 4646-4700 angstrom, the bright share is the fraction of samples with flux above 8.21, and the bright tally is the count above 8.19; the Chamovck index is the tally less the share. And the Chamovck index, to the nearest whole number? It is 18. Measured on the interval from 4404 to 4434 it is 15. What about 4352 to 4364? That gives 0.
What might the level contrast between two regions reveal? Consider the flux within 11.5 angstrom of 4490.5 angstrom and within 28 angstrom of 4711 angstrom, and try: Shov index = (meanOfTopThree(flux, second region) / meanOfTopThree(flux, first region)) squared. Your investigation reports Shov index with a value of 0.90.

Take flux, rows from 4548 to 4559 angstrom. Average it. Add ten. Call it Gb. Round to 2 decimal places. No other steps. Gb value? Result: 18.22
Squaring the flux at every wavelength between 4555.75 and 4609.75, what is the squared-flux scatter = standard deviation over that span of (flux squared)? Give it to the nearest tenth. 3.6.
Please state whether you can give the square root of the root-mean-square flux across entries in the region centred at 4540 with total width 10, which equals 2.87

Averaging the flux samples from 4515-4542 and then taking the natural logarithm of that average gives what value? 2.10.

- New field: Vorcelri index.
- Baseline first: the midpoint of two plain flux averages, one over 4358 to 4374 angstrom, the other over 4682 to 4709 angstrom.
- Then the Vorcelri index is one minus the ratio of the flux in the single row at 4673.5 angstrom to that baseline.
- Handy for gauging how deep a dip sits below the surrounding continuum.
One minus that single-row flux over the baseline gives -0.009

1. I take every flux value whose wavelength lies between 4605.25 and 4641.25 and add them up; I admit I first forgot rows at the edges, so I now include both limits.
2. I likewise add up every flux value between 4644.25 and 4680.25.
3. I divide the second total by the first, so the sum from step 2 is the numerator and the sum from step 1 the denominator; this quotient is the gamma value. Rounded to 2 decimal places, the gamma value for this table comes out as 1.00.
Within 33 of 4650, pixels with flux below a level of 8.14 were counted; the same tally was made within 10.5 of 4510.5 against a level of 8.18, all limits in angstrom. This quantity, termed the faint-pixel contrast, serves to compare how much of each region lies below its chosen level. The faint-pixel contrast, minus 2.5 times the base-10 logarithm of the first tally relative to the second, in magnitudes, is -1.5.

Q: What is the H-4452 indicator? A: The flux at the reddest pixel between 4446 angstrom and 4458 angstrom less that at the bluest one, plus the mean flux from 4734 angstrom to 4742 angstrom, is 8.01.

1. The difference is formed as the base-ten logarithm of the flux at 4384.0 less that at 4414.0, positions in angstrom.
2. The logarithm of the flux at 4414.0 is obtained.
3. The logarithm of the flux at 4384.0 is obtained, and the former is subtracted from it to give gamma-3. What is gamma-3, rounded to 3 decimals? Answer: 0.050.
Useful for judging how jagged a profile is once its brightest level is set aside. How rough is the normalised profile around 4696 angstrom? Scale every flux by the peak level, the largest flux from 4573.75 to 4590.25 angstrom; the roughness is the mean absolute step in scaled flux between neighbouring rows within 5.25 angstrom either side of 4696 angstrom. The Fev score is 0.021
